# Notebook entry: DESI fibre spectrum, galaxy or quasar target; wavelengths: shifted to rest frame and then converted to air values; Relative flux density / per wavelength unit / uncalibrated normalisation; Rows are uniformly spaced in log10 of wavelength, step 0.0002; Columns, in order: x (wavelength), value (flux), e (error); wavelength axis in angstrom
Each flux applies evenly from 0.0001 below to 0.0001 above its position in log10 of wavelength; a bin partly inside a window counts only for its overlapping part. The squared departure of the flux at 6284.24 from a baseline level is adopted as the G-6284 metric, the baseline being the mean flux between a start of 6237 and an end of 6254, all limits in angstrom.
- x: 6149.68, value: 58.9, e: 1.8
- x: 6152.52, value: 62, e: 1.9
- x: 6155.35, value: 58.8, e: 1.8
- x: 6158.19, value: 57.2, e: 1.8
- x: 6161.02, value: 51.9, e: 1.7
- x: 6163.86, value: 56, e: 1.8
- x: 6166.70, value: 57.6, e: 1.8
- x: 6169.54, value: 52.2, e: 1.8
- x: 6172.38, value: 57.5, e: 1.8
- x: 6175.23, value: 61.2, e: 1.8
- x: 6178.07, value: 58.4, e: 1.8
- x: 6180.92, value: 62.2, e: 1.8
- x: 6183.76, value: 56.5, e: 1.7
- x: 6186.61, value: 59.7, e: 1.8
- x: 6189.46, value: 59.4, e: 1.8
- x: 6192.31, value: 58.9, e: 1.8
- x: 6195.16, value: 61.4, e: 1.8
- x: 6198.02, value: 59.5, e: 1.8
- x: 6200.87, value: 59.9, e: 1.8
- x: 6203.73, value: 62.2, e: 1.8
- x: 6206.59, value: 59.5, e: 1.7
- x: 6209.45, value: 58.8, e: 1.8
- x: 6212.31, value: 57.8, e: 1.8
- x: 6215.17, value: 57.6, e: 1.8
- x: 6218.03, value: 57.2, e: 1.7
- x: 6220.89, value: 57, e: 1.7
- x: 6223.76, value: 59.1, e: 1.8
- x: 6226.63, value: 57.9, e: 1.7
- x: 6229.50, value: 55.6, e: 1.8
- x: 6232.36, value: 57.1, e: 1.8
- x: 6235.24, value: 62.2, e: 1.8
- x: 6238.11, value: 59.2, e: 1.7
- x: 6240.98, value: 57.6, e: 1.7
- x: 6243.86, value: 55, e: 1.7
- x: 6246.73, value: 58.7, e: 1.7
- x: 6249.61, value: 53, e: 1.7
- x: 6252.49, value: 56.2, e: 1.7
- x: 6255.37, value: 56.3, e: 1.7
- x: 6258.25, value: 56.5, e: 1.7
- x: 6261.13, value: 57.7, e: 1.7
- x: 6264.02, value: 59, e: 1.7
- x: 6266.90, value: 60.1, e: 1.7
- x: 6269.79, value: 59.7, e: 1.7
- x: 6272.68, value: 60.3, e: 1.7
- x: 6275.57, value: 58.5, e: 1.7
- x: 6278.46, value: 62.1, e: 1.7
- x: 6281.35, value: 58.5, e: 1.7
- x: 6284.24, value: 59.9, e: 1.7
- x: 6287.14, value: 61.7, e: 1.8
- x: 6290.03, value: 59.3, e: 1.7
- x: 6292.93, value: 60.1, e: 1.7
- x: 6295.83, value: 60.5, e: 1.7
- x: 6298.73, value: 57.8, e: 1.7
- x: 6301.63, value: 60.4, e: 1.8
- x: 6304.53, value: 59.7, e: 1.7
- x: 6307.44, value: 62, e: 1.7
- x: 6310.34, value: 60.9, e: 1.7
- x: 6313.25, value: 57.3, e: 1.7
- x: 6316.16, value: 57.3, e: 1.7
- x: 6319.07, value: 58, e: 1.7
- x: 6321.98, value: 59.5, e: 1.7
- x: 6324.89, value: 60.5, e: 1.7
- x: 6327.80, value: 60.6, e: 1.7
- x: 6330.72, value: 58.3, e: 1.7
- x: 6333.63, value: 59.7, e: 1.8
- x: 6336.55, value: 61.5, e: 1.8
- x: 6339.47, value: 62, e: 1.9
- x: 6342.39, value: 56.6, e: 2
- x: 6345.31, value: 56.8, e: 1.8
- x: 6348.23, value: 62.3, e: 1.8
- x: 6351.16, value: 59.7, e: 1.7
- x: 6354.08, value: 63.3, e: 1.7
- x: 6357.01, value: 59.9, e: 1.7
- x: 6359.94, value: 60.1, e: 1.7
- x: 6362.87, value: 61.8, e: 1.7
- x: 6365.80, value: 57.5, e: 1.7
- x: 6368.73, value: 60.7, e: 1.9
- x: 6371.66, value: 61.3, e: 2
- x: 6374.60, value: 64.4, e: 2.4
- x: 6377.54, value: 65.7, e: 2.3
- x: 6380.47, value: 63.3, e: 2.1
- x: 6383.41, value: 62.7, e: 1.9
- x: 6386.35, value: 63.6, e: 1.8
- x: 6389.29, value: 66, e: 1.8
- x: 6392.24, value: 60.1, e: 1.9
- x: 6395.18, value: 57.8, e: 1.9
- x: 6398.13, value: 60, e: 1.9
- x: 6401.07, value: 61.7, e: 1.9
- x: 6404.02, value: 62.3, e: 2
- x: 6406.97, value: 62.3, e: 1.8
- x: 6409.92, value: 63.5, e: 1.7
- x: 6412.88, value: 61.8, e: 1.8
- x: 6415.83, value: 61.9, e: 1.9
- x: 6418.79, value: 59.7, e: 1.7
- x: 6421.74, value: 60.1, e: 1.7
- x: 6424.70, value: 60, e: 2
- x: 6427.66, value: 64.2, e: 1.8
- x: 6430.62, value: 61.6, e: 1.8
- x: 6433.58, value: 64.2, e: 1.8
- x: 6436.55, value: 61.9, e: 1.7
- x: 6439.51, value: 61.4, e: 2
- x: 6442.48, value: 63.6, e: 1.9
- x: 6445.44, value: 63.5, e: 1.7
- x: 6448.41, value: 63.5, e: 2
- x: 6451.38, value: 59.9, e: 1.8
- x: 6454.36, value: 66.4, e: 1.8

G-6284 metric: 11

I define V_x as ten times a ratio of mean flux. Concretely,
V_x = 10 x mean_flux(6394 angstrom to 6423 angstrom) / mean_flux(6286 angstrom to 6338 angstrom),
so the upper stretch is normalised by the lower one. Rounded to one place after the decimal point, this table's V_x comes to 10.2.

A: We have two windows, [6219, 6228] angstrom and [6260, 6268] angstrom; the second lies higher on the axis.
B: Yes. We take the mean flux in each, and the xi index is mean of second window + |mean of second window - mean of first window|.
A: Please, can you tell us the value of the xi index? 59.9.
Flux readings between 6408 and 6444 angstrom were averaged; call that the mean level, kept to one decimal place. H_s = 62.0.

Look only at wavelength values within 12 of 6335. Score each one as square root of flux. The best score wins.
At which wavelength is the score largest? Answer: 6339.47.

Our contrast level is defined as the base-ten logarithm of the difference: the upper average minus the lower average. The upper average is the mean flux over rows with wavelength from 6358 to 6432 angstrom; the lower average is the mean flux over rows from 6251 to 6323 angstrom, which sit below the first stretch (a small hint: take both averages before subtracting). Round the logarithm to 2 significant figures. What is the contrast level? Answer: 0.41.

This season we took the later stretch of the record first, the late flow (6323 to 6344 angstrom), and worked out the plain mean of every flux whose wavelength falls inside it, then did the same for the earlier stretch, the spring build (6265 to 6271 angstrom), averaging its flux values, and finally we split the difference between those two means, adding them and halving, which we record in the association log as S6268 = 59.9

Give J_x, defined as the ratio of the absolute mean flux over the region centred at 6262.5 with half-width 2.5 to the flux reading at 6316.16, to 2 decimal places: 1.02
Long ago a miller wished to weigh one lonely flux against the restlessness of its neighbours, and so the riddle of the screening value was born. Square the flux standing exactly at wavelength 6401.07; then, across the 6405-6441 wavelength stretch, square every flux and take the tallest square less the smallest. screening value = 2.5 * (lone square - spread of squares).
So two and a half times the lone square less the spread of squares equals 8123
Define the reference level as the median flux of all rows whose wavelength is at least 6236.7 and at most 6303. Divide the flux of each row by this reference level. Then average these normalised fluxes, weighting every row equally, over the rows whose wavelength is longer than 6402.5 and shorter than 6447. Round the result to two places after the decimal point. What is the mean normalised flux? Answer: 1.05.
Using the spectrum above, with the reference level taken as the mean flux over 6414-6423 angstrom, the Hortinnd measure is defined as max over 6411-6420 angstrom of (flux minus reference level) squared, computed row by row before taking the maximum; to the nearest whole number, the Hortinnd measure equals 2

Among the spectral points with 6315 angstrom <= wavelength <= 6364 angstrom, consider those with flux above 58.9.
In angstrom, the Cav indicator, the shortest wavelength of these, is 6321.98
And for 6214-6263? 6223.76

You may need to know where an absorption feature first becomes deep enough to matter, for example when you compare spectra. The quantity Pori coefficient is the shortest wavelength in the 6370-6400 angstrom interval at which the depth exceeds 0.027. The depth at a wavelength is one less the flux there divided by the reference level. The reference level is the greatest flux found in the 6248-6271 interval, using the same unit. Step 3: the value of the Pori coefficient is 6395.18 angstrom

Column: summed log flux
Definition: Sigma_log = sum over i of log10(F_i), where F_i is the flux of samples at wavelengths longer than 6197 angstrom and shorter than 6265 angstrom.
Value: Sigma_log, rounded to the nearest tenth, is 42.3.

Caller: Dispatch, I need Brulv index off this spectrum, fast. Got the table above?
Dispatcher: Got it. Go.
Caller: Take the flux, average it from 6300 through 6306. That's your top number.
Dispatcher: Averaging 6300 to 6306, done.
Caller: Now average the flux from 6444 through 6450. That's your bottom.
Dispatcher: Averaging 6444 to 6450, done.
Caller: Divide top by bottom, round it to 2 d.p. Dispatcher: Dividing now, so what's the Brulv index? 0.95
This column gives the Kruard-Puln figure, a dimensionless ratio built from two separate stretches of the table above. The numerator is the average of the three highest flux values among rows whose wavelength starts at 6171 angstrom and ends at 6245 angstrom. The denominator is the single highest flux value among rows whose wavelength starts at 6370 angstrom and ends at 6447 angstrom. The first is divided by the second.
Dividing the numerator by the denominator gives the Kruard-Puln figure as 0.94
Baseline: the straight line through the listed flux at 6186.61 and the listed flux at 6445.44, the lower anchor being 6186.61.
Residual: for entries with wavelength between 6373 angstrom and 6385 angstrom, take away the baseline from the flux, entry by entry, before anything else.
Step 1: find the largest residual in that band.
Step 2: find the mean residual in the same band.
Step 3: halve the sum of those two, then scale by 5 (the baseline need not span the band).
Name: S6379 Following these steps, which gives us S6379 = 12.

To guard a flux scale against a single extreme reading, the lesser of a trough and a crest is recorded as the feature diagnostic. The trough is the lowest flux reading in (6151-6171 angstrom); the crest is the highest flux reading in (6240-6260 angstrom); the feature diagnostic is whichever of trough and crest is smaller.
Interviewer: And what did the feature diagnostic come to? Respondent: 52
